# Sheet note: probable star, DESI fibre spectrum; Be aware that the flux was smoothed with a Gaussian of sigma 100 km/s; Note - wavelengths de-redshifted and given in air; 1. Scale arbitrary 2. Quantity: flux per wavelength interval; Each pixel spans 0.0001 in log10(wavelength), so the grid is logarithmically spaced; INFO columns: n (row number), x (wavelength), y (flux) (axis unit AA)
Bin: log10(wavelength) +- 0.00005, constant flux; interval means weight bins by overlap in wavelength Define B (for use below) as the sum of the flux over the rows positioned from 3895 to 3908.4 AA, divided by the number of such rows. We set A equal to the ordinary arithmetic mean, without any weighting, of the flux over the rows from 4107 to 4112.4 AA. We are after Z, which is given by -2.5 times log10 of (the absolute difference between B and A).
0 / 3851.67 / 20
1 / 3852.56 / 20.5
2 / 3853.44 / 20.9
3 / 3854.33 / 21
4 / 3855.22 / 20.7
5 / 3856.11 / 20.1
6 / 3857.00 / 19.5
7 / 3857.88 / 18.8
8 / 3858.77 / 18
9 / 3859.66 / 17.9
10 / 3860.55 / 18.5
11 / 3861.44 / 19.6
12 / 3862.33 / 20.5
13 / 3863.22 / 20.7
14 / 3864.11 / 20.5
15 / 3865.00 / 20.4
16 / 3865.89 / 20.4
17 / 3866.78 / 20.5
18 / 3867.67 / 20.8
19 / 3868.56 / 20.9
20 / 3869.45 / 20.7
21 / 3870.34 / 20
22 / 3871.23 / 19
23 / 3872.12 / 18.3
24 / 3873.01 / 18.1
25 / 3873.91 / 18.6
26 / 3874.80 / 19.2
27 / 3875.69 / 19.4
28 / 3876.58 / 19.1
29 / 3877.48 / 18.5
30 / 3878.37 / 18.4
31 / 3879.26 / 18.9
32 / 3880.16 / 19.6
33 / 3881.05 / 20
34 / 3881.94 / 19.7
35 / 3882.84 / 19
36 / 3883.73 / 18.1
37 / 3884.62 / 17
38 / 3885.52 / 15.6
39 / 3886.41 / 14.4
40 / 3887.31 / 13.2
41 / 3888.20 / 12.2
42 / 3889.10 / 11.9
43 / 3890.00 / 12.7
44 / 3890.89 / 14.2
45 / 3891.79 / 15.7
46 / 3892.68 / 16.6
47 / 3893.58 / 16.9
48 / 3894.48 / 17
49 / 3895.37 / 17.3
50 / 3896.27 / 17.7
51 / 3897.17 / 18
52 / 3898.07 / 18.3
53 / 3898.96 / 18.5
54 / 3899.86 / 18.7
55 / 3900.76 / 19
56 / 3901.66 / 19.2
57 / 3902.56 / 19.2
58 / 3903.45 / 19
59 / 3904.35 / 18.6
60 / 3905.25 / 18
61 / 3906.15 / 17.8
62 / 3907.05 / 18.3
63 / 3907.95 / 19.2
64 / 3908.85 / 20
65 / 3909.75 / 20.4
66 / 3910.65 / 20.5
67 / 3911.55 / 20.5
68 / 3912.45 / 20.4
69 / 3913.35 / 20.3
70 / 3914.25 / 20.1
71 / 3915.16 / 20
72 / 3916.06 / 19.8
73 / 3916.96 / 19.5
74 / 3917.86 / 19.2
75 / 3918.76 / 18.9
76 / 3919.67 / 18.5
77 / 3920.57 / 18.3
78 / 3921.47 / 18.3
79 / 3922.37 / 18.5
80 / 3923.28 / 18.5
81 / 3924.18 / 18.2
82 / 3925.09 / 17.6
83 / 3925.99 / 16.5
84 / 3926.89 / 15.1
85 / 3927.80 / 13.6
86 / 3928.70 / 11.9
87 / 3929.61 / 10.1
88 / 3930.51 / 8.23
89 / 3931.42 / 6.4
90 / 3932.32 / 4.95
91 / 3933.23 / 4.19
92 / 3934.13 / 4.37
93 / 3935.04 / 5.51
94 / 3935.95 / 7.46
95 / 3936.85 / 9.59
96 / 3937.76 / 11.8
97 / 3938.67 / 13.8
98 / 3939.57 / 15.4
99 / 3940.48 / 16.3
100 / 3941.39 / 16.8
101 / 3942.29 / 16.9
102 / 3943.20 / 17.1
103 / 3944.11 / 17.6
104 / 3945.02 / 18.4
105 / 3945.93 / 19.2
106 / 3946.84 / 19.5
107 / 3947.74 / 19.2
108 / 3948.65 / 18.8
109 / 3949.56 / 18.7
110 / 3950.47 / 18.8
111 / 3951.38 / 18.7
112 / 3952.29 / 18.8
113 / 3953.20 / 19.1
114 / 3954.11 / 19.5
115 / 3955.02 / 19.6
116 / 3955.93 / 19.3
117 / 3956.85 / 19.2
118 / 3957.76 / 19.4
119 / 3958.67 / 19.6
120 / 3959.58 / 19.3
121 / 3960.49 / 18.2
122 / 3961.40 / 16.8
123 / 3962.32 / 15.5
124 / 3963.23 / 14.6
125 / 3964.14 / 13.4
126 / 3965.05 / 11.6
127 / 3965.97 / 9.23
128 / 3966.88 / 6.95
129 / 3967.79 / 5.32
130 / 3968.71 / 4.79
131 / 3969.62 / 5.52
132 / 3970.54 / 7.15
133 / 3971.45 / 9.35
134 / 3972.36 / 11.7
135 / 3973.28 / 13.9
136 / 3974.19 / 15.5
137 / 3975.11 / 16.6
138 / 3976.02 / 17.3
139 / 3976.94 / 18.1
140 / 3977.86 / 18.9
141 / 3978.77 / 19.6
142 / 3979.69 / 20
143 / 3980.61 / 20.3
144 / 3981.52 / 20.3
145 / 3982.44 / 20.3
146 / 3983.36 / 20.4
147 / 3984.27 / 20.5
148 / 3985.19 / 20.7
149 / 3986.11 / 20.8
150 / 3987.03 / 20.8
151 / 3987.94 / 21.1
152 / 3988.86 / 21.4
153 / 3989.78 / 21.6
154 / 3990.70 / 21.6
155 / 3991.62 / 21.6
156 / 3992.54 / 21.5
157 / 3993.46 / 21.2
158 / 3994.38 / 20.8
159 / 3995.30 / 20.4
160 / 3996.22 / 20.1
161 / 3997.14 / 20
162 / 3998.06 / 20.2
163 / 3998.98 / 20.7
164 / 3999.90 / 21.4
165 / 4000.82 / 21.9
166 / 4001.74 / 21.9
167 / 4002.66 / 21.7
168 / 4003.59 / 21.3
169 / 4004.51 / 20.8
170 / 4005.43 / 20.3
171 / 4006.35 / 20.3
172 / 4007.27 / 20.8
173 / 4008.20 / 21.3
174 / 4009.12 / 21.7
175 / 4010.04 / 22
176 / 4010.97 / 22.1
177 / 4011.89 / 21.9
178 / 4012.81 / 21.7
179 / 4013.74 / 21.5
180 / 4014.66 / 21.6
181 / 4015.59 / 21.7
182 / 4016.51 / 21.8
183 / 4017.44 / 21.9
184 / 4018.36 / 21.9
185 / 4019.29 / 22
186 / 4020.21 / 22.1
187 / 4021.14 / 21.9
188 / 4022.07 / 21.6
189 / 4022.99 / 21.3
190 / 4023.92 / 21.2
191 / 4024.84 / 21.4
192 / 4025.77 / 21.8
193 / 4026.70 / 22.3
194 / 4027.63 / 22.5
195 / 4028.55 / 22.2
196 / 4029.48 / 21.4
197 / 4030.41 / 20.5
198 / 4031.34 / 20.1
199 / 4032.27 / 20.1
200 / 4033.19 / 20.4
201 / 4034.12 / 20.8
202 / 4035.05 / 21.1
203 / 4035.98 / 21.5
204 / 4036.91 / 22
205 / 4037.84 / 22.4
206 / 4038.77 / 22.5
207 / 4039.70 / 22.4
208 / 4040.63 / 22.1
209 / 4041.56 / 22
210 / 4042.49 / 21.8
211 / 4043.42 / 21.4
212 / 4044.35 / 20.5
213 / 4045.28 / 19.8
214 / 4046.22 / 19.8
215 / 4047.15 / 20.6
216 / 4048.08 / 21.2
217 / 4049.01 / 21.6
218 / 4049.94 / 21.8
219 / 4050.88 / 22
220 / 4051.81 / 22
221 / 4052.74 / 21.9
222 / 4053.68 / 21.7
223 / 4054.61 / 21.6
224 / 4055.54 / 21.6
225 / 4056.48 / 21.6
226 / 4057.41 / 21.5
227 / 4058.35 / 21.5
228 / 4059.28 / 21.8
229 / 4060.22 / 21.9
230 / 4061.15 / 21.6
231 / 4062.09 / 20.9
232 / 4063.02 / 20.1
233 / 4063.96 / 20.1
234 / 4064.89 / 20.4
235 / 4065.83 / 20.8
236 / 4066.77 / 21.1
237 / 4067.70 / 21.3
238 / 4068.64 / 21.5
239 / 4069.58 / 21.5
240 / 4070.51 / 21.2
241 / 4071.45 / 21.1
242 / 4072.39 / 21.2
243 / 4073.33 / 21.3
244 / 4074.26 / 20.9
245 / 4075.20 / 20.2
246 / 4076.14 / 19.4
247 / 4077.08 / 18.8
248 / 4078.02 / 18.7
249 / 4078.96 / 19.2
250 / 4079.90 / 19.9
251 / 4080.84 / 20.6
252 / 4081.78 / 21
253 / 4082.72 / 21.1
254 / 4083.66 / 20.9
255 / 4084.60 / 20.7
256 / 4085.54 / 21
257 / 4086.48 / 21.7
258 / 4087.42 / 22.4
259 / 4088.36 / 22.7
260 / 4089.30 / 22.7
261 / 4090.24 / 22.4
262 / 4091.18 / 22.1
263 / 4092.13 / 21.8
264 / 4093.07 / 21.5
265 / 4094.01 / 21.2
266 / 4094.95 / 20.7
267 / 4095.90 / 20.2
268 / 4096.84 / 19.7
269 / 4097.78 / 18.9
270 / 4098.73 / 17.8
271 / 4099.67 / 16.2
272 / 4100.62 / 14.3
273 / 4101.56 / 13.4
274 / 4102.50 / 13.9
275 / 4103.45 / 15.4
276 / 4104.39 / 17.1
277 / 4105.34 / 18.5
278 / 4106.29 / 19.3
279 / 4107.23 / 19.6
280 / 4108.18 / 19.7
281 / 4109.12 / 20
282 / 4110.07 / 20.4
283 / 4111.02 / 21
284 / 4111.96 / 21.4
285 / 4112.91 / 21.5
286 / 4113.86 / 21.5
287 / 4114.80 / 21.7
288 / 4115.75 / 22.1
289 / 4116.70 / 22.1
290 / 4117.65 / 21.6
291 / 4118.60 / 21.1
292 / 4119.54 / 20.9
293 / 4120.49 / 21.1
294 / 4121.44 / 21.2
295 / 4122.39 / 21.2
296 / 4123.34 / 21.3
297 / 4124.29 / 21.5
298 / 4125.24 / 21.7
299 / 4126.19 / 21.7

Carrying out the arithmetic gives -0.7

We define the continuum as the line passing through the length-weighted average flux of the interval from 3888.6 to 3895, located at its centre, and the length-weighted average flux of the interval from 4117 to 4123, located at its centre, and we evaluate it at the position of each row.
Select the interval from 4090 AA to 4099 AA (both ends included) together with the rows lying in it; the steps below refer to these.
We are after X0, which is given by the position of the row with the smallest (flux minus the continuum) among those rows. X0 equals 4098.73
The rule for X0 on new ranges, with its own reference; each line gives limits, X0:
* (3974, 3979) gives 3974.19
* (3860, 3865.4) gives 3860.55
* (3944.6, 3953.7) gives 3945.02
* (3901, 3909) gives 3906.15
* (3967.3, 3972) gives 3968.71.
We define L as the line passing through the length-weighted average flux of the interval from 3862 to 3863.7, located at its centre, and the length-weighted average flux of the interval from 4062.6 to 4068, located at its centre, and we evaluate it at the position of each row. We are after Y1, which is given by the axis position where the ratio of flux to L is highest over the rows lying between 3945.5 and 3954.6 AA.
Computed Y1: 3946.84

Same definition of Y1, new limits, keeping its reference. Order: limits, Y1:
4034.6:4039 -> 4038.77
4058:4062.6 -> 4060.22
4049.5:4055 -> 4050.88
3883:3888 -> 3883.73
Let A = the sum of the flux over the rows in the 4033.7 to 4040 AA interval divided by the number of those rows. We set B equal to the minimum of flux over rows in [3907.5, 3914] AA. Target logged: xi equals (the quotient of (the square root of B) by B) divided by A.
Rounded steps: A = 21.8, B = 19.2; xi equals 0.0105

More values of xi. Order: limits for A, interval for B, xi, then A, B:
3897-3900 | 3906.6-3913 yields 0.0127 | 18.4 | 18.3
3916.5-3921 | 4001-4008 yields 0.0118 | 18.9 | 20.3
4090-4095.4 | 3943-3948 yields 0.0112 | 21.6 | 17.1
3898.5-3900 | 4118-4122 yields 0.0118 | 18.6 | 20.9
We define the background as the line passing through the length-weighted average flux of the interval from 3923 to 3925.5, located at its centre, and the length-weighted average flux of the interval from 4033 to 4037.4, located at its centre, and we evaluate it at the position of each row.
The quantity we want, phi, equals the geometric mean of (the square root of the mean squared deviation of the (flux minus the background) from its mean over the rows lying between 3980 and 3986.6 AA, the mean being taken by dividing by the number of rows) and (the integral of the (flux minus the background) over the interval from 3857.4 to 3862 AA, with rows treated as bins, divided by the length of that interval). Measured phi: 0.6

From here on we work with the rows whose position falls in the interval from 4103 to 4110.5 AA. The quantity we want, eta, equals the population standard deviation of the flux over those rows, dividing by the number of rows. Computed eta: 1.6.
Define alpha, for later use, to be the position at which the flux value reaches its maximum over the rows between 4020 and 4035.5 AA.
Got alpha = 4027.63 AA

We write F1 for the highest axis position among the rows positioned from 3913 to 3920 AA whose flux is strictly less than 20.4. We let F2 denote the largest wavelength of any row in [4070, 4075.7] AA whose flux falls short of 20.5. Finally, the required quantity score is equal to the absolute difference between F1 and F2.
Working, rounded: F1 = 3919.67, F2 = 4075.20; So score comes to 155.5 AA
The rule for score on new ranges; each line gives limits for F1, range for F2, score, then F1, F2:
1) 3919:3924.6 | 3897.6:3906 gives 18.9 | 3924.18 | 3905.25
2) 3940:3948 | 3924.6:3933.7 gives 14.5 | 3947.74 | 3933.23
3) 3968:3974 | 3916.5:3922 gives 51.8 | 3973.28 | 3921.47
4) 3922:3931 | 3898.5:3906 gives 25.3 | 3930.51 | 3905.25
